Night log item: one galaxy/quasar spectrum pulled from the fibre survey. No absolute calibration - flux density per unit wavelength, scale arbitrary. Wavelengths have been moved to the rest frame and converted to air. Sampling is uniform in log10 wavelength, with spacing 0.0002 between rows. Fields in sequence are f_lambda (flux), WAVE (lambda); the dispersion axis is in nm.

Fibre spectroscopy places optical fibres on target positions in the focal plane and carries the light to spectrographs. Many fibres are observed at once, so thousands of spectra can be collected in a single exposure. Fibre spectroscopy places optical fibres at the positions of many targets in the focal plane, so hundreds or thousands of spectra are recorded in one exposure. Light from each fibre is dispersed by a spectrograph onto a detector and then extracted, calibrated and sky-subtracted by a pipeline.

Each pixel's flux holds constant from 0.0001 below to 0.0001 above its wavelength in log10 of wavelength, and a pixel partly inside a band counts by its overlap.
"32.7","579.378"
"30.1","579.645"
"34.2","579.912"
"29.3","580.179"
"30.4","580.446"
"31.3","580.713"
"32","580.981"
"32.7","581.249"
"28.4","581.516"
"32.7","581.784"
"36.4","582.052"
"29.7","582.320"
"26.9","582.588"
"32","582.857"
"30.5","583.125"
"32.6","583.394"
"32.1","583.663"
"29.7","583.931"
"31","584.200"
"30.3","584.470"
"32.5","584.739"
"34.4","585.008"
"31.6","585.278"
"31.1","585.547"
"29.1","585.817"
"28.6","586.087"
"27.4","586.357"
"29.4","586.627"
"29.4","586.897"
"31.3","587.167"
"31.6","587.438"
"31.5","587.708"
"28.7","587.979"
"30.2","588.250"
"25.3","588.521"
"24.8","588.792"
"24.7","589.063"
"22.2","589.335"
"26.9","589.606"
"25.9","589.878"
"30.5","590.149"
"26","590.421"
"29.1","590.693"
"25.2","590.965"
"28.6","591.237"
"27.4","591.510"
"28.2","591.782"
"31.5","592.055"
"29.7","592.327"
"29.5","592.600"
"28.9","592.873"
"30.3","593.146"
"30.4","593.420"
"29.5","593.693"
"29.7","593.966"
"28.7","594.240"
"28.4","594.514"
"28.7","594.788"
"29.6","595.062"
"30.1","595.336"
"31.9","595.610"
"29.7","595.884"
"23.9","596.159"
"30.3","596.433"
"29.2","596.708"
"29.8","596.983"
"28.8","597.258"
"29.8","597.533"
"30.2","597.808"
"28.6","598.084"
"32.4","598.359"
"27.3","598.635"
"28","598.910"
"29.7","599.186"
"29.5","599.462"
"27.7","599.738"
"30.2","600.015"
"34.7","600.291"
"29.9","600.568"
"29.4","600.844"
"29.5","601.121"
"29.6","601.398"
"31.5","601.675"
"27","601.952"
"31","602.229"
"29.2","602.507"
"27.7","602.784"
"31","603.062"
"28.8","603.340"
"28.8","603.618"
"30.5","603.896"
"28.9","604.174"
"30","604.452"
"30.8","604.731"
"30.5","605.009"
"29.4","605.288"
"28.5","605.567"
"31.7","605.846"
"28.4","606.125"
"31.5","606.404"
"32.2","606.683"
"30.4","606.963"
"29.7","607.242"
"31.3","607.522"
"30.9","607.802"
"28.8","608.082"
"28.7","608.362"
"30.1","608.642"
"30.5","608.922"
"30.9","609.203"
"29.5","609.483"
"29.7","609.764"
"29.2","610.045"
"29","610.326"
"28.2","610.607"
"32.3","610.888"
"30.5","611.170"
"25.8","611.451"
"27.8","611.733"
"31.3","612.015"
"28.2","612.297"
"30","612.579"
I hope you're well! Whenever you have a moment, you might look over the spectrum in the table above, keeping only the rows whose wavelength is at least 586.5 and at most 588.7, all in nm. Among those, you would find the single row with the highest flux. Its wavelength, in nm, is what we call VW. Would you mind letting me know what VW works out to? 587.438 nm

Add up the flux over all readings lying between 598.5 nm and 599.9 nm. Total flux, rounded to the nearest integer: 142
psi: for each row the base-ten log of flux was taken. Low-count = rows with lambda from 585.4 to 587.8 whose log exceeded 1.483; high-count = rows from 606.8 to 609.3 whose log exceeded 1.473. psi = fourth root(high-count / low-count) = 1.11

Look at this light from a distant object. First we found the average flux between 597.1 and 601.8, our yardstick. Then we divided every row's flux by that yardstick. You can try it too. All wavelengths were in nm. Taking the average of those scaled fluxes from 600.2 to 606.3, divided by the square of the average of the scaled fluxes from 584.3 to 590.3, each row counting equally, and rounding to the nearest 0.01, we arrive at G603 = 1.06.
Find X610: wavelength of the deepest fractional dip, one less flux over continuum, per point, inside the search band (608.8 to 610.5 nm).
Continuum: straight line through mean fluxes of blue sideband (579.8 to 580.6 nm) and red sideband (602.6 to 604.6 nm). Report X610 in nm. 610.326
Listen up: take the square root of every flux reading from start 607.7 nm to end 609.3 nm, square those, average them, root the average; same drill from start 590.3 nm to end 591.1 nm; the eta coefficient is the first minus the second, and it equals 0.3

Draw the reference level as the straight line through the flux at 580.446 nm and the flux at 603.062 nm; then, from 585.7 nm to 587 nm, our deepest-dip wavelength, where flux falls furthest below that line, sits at 586.357 nm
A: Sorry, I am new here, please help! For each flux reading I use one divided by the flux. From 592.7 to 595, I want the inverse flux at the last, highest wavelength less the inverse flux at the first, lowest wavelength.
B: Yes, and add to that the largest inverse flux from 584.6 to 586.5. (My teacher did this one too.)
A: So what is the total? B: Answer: 0.037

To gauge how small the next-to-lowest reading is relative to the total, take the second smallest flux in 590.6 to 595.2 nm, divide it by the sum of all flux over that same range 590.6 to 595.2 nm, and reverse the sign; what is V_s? -0.0555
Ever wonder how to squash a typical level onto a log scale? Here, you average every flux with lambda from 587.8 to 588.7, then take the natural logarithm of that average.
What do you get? 3.33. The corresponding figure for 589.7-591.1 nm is 3.31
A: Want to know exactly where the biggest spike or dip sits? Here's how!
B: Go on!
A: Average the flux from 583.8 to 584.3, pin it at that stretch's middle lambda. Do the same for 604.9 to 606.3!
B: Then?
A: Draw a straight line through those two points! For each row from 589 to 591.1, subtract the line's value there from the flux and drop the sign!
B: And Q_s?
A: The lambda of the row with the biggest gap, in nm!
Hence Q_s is 589.335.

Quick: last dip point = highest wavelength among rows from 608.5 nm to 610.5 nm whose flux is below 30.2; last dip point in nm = 610.326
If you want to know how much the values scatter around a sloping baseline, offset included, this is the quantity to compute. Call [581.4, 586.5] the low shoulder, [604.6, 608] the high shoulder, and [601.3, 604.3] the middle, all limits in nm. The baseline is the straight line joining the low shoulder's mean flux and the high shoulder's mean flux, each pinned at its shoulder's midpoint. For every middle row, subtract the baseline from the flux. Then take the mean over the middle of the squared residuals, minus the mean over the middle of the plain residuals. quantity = 4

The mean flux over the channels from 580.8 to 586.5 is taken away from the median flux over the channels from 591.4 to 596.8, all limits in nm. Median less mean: -1.5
